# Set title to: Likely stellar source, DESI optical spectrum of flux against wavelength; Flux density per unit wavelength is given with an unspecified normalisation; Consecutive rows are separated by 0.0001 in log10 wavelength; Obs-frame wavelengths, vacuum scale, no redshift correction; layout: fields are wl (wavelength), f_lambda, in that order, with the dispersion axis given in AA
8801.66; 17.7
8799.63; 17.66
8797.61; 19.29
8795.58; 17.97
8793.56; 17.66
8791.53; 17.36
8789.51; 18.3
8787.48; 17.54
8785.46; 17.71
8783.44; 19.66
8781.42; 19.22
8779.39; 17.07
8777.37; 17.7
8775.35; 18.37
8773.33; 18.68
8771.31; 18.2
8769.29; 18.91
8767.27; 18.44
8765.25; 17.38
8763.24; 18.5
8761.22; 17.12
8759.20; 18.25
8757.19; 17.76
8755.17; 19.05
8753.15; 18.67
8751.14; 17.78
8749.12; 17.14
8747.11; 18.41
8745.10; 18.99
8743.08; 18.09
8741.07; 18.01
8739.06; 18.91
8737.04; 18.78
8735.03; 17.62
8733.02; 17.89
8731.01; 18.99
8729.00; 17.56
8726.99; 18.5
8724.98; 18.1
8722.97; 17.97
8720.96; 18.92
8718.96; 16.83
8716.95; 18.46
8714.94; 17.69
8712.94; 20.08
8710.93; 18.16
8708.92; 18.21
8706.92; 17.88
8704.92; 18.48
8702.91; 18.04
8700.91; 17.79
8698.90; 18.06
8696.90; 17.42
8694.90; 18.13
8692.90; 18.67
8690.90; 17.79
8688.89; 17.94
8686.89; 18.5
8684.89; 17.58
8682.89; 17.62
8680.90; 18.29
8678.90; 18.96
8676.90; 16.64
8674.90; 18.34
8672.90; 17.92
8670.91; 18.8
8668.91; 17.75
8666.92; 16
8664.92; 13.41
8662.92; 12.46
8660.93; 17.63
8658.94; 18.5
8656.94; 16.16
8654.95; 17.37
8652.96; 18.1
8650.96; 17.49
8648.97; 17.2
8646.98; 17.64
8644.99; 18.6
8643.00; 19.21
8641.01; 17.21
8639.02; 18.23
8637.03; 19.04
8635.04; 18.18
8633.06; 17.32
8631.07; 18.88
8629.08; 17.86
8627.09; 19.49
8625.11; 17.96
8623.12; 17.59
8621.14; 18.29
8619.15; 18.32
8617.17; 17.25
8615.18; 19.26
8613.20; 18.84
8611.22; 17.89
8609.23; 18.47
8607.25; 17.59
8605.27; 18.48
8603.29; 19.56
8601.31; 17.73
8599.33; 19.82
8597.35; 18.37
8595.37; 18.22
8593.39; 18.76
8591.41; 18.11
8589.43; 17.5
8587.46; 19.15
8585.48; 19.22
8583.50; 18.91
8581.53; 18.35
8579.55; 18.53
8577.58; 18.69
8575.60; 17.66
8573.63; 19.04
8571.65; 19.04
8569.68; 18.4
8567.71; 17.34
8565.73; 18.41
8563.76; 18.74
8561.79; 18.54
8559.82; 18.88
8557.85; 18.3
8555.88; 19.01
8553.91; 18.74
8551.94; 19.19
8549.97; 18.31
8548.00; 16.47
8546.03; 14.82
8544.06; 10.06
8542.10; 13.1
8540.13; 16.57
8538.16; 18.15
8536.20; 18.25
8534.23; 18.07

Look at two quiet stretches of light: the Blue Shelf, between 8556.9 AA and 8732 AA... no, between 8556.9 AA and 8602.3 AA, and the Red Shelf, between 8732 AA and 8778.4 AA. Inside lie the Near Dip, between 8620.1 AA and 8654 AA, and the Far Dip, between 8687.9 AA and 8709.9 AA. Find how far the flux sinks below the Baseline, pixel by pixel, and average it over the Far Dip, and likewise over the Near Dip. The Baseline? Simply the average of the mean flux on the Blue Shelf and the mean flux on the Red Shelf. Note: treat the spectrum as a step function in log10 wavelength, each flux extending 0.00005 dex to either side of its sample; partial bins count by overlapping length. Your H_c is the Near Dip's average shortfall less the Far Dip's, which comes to -0.10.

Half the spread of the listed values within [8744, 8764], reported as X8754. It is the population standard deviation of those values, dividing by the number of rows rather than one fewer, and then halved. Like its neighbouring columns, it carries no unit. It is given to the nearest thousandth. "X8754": 0.330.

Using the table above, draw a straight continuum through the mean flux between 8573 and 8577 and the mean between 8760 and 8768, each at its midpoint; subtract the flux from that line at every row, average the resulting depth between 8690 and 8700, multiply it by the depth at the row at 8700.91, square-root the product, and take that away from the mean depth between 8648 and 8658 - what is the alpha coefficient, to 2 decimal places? 0.81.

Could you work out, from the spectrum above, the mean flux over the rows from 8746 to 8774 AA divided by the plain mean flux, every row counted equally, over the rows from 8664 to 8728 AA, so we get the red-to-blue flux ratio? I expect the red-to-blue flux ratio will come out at 1.01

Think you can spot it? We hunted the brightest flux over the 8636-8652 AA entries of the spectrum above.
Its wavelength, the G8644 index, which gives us 8643.00 AA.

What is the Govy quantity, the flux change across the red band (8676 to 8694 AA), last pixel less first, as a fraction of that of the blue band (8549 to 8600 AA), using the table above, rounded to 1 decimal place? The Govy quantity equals 1.3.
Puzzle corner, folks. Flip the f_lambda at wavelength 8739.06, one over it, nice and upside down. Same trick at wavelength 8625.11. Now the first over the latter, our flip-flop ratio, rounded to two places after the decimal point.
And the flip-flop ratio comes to 0.95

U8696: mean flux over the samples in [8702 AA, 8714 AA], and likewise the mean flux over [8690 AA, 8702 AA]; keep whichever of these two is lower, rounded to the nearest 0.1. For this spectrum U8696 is 18.0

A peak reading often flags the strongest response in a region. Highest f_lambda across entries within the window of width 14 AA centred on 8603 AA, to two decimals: 19.82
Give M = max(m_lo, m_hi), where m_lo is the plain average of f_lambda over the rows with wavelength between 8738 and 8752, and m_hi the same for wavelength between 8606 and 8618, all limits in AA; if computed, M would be 18.2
